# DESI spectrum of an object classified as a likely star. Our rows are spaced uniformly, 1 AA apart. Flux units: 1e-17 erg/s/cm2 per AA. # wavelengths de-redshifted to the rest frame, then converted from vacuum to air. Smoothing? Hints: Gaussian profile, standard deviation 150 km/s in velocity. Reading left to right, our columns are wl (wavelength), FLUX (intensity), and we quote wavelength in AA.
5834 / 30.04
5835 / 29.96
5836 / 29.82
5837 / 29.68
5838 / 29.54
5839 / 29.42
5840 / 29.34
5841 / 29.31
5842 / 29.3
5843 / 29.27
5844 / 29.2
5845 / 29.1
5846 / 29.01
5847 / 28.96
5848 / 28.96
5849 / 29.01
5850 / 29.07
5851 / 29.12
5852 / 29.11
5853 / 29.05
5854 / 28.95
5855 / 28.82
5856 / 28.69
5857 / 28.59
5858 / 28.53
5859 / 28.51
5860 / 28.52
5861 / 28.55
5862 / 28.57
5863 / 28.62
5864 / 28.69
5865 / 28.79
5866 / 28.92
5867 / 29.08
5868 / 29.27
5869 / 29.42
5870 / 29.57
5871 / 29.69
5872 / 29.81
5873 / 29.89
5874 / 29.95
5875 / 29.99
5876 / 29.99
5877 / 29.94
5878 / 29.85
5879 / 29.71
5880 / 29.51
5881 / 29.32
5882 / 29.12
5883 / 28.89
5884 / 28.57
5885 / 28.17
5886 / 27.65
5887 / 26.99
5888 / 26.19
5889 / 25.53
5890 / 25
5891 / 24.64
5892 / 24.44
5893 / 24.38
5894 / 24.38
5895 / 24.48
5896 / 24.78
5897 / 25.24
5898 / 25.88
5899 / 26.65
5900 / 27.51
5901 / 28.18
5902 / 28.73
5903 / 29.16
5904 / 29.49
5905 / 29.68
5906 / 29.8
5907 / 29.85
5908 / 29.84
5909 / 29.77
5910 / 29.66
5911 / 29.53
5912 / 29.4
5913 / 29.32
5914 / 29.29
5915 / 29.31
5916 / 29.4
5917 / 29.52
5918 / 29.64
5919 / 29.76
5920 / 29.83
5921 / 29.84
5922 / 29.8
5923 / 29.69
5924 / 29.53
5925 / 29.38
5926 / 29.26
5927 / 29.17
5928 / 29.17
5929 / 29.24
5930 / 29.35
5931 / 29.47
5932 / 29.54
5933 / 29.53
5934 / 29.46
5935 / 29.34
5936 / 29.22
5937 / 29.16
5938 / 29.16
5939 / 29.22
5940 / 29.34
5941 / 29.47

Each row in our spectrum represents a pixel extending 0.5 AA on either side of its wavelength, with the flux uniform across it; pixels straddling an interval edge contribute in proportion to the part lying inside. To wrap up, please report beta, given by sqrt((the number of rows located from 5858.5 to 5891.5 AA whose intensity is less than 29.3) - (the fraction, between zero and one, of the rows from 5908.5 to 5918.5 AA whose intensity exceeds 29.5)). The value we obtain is 4.4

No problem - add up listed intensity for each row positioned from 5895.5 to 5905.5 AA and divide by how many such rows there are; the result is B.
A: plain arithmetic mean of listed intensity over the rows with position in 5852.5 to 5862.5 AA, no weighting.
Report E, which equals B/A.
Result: 0.96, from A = 28.7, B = 27.5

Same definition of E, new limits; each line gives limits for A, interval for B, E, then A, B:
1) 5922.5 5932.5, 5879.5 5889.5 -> 0.95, 29.4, 28.0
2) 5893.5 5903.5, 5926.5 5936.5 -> 1.11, 26.5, 29.3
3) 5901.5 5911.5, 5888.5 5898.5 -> 0.84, 29.6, 24.9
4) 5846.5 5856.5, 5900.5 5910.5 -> 1.02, 29.0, 29.4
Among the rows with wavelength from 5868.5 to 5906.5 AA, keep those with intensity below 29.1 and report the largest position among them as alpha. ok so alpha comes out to 5902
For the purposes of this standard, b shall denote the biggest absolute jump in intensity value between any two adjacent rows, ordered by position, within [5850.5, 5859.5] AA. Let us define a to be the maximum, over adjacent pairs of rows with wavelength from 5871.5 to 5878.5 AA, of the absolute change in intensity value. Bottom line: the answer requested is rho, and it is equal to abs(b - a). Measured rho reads 0.0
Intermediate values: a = 0.09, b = 0.13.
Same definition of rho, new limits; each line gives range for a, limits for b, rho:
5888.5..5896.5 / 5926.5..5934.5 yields 0.4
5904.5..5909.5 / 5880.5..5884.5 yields 0.2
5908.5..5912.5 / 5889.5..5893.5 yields 0.2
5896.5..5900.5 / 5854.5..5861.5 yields 0.7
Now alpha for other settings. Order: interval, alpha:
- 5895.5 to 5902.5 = 5902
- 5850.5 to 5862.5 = 5862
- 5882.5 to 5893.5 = 5893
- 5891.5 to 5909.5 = 5902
